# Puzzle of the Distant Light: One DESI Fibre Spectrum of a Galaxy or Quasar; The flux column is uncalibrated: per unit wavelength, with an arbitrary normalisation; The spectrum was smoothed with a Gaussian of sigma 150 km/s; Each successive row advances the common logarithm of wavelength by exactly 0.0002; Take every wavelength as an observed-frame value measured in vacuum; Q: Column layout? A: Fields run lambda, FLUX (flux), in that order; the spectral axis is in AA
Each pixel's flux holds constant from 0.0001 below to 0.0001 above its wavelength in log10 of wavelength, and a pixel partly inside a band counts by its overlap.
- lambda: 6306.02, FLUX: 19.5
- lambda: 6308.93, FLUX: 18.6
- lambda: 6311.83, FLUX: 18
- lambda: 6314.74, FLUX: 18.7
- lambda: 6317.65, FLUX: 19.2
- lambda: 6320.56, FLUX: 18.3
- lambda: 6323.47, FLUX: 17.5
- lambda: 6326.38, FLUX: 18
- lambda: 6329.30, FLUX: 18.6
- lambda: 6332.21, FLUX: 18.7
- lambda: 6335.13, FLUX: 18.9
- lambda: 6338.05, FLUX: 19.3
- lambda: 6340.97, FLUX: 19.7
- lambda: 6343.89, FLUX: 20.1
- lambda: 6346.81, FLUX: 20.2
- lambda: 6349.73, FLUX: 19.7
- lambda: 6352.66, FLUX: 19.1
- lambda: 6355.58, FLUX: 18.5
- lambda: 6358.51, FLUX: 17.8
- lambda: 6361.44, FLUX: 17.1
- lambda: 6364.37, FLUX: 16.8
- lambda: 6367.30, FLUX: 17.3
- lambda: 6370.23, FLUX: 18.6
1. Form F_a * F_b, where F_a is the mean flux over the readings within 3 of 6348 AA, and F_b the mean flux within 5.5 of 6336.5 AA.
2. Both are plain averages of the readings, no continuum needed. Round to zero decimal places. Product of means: 382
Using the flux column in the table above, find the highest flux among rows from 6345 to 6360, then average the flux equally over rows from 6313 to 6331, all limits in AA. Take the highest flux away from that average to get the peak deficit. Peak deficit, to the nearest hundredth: -1.82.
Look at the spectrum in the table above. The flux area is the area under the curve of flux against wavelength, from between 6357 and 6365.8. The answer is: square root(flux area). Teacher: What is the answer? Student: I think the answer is 12.3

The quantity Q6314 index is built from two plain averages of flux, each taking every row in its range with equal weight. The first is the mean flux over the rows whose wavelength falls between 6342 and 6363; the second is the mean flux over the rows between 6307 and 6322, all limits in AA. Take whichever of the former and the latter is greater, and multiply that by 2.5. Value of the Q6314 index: 47.3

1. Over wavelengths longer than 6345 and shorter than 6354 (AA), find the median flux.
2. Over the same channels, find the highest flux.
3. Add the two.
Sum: 39.9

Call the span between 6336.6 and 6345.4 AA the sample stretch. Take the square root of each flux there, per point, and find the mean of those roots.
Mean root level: 4.44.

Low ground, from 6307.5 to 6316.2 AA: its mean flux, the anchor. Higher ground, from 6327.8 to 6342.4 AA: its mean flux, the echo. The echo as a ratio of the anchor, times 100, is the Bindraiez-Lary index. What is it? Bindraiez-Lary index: 103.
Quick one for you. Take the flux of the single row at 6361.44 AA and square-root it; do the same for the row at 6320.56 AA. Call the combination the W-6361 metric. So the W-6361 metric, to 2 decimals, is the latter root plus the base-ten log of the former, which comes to 4.89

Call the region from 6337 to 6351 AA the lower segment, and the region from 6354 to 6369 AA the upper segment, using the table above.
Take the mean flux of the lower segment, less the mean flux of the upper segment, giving 2.3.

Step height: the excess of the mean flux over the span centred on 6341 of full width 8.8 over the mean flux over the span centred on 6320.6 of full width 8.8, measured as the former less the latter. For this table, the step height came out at 1.4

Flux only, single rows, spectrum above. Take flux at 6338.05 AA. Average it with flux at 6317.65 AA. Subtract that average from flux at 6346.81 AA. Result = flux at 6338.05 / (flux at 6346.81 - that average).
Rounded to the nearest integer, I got 20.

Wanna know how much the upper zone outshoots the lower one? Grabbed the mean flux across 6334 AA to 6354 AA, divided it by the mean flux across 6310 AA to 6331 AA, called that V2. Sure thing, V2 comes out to 1.07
